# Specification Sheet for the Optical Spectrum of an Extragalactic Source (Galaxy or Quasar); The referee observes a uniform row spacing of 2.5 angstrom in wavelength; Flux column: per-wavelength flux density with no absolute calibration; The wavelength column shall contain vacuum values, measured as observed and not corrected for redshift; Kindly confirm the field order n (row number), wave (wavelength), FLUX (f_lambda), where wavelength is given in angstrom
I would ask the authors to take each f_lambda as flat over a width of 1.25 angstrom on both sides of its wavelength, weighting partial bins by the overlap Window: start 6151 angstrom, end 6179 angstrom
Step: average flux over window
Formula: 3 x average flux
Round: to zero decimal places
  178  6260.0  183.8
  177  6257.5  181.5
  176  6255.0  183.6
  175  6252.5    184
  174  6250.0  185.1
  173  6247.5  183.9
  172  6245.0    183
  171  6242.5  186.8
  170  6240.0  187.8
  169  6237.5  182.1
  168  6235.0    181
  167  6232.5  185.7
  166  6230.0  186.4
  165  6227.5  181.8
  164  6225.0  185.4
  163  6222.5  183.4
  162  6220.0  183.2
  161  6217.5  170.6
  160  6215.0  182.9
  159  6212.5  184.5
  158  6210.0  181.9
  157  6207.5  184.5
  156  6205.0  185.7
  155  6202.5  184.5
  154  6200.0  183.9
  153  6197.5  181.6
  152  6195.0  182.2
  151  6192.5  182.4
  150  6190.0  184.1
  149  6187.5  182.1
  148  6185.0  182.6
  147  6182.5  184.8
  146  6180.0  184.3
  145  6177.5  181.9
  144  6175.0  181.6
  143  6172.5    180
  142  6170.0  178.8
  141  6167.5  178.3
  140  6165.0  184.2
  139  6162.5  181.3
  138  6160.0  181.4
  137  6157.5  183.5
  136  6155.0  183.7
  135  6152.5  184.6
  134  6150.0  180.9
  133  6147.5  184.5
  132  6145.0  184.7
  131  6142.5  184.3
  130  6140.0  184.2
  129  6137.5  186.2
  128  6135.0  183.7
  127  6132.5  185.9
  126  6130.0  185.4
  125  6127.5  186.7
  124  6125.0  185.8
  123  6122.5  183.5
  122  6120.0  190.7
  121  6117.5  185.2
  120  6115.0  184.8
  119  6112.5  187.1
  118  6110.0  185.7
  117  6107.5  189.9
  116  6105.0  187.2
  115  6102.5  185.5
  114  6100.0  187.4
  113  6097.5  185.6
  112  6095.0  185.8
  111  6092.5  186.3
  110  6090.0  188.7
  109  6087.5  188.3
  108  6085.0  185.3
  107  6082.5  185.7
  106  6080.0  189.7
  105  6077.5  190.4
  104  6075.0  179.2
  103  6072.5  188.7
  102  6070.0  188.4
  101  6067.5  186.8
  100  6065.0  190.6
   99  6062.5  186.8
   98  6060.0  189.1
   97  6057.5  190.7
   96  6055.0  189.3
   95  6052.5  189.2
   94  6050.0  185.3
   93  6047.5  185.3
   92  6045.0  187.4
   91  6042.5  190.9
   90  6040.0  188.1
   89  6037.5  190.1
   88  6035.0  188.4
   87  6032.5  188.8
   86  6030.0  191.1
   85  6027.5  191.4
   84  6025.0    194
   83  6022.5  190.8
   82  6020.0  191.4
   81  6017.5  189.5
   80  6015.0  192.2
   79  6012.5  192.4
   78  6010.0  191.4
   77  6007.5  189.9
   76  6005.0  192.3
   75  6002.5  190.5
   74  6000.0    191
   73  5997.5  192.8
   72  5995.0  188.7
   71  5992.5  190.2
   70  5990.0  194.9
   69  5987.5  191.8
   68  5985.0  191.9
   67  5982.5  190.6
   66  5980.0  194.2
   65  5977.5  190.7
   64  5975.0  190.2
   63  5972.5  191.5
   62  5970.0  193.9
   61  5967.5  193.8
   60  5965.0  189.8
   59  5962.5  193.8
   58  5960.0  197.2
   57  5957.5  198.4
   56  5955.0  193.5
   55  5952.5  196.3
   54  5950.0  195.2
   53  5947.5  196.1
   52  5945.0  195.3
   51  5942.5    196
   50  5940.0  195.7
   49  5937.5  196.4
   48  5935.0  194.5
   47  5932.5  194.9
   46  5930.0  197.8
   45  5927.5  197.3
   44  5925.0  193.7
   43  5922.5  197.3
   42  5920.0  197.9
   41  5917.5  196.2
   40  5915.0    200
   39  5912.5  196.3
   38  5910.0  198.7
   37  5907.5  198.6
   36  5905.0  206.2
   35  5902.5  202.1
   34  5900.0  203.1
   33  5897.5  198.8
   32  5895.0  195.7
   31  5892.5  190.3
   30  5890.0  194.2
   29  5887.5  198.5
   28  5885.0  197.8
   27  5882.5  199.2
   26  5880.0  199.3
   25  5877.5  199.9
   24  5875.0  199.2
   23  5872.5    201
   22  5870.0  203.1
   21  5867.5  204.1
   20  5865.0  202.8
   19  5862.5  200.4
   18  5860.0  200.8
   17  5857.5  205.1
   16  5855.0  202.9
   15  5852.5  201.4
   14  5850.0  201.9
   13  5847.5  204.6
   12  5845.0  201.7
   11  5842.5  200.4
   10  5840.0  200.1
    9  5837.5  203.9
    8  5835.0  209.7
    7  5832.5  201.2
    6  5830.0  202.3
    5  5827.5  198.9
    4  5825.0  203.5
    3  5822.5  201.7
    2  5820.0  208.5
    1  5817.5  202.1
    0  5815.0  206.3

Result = 545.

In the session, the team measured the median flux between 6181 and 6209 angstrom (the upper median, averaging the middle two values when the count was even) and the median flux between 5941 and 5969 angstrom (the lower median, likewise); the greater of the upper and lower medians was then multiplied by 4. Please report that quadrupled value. 781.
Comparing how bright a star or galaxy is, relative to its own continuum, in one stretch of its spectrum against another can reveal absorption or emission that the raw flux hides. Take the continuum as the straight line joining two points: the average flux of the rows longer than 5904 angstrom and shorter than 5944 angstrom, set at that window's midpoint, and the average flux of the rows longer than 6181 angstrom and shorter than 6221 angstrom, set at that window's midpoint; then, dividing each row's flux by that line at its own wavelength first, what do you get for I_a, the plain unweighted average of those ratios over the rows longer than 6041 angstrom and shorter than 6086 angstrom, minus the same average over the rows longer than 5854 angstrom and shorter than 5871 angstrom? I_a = -0.022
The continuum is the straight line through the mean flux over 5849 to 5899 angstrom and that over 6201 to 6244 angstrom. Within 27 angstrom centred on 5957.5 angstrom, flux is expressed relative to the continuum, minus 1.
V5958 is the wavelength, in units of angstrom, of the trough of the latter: 5965.0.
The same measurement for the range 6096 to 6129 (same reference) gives 6122.5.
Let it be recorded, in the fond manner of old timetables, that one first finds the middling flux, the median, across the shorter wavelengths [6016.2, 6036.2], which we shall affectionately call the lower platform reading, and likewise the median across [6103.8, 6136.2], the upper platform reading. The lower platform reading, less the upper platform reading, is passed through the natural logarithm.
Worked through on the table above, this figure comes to 1.6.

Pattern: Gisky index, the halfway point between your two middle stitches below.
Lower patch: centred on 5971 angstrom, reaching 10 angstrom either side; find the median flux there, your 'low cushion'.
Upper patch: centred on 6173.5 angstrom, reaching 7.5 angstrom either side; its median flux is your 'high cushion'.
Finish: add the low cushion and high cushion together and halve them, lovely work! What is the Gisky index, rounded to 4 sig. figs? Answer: 186.7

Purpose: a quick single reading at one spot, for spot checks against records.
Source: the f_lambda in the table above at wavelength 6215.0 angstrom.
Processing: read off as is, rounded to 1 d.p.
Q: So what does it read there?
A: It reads 182.9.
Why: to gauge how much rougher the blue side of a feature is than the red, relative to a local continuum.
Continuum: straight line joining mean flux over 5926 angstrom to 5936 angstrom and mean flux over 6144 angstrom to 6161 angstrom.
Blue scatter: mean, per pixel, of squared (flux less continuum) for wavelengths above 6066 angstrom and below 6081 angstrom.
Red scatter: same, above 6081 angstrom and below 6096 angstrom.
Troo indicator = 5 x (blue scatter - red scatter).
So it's 64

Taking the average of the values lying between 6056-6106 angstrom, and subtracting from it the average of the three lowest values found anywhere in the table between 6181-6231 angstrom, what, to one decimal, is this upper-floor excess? 9.3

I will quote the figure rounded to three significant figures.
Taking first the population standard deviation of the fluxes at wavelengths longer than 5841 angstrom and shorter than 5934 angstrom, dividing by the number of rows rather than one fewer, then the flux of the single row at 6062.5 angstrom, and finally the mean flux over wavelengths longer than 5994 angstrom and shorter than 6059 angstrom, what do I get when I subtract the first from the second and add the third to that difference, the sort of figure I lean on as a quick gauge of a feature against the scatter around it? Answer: 374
